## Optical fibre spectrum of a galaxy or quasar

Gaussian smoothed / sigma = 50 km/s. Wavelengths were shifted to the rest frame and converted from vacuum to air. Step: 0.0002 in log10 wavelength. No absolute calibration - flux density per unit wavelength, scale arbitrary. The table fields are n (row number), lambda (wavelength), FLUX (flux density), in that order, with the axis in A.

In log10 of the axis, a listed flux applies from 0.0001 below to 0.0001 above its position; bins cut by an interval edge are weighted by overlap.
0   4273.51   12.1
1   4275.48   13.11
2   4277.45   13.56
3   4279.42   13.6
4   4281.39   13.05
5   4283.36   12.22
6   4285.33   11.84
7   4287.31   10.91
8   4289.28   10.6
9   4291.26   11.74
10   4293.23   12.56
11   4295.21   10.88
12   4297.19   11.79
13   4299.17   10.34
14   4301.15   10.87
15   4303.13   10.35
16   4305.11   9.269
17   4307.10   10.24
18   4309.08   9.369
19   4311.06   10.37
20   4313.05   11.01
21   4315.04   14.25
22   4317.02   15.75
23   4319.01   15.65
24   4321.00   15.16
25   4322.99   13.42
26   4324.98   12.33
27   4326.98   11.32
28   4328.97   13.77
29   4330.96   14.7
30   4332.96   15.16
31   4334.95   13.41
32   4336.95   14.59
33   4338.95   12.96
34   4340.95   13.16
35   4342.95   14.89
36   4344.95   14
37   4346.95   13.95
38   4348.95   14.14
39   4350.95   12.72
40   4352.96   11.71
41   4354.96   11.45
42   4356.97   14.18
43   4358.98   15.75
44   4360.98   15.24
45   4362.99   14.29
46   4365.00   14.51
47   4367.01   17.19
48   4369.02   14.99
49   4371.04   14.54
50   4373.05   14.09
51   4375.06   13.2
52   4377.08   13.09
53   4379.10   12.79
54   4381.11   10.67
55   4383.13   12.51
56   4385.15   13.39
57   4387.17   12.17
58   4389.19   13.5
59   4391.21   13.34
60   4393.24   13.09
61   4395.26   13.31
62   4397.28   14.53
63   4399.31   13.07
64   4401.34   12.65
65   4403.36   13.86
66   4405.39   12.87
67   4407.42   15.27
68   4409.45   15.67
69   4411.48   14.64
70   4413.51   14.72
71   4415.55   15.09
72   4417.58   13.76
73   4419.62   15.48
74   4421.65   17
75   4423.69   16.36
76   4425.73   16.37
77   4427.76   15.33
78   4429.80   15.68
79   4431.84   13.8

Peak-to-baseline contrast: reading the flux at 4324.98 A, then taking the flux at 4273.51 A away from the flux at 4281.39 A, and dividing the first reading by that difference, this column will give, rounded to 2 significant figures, 13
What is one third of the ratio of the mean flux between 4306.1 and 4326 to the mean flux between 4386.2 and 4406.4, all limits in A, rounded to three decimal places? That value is 0.321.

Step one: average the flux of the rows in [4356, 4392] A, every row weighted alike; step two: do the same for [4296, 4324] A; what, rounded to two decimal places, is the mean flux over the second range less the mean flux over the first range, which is -1.87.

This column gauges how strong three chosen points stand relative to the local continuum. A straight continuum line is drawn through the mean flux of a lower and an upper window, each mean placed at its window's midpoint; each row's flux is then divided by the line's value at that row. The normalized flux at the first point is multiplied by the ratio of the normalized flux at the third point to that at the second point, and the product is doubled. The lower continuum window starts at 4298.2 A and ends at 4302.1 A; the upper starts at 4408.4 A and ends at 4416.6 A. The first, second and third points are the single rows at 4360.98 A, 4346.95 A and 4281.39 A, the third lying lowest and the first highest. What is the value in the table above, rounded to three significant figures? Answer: 2.77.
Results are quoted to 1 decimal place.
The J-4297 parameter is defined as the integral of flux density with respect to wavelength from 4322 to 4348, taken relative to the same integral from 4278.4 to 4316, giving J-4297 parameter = 0.8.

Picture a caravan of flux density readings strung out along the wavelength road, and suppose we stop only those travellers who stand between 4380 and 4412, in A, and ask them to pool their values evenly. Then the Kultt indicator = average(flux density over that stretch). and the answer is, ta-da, 13.4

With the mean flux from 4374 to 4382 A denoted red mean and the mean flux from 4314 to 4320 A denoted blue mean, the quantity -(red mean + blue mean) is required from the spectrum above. -28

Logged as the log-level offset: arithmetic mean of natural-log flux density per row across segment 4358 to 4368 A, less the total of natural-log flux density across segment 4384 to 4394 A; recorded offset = -10.1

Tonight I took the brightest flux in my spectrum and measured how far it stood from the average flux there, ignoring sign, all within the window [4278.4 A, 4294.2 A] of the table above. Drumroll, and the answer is 1.5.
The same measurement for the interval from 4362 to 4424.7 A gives 3.1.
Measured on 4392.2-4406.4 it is 1.2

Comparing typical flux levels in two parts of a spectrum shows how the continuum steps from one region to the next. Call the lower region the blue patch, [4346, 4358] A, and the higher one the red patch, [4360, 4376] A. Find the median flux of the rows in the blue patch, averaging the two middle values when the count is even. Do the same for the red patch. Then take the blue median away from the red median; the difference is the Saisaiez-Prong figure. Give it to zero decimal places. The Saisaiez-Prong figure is 1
